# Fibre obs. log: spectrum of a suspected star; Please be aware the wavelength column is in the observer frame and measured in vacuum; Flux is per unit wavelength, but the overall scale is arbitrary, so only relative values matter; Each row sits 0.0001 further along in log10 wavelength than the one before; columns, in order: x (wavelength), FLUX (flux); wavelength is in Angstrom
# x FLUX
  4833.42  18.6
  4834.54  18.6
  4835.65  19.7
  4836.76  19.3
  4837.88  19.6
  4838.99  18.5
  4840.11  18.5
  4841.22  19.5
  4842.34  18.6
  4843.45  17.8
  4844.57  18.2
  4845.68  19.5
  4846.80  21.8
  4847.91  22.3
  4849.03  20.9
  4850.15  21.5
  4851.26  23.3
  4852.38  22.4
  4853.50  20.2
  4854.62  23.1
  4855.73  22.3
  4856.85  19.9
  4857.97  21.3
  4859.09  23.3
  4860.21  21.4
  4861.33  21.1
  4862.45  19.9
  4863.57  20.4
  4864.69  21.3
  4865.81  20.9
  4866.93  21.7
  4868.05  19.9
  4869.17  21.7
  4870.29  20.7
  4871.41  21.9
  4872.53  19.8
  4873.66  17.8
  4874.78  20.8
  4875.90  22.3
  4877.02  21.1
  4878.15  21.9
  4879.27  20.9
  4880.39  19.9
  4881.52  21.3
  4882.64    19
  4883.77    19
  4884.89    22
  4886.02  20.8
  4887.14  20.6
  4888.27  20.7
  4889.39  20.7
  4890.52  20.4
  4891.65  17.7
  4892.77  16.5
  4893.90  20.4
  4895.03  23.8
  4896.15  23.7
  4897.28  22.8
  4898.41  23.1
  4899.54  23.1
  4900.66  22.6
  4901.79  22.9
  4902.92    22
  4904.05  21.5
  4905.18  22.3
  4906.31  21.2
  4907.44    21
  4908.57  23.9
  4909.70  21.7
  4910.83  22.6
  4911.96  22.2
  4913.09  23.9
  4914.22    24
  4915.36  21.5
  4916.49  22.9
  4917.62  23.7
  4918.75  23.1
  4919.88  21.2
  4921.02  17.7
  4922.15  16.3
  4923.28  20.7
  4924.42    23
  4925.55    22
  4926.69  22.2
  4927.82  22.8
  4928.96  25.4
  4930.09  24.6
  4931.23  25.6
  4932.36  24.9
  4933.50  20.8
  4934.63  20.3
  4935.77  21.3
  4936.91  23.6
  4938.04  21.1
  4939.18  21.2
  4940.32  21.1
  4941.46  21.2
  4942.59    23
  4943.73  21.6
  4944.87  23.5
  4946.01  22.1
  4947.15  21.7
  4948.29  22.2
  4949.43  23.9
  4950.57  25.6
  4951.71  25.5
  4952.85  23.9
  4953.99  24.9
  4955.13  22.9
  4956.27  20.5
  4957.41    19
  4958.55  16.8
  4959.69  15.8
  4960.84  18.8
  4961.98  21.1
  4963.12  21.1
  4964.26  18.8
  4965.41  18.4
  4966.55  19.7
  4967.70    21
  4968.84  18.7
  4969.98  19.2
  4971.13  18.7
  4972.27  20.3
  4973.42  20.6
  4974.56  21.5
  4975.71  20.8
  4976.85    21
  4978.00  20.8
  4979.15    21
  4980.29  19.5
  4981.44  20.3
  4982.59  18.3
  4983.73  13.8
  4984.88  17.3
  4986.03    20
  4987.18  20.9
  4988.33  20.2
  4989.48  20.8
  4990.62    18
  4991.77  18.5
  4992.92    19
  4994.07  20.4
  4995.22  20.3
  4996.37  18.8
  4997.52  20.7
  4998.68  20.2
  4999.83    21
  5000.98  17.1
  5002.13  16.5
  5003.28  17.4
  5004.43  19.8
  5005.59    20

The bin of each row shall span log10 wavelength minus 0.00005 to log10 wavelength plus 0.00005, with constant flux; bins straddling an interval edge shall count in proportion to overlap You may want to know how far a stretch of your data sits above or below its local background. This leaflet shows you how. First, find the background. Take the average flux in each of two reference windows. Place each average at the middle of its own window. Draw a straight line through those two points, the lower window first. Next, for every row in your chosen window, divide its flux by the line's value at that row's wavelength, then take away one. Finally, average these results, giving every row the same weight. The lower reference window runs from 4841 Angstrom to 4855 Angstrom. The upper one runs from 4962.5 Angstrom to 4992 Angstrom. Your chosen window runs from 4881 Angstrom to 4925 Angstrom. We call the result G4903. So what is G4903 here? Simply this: 0.06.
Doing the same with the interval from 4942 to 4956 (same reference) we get 0.18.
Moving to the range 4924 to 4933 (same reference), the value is 0.19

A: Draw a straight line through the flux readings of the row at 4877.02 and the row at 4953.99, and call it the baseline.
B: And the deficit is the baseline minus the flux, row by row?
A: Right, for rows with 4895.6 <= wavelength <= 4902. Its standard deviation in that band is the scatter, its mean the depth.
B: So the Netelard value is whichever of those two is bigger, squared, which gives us 0.2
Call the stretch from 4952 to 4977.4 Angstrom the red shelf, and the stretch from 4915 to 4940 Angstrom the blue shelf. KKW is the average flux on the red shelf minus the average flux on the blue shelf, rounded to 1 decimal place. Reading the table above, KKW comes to -1.9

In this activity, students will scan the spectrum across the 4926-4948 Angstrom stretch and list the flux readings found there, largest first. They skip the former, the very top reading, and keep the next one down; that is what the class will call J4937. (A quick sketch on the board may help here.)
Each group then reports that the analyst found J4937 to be 25.4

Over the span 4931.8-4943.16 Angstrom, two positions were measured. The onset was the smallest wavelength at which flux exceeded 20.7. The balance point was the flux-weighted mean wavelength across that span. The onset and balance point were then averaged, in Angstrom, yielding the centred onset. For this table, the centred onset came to 4934.9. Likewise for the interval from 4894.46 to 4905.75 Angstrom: 4897.5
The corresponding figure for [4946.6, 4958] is 4949.7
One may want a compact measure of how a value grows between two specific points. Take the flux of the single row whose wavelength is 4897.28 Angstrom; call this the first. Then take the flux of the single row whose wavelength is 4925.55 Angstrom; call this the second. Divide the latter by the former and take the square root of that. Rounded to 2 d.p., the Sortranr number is 0.98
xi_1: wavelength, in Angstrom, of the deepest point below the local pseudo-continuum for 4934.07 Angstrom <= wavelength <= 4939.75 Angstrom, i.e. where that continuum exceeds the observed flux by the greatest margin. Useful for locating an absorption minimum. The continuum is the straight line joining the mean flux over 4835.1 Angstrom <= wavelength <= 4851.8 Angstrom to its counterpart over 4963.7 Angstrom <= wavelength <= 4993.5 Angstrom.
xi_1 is 4934.63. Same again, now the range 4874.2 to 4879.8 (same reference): 4874.78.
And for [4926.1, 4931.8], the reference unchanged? 4926.69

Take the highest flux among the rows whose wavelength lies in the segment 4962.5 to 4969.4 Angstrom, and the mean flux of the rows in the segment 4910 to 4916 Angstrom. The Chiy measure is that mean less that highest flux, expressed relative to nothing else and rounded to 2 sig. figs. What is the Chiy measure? 1.7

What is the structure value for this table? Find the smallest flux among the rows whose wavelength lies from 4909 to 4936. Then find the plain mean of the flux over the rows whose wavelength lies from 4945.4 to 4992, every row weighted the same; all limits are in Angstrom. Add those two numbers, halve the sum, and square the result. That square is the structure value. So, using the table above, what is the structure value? 336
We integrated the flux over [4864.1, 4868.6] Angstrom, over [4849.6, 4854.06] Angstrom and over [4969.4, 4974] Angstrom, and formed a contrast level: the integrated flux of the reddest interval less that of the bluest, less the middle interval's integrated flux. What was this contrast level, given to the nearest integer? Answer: -101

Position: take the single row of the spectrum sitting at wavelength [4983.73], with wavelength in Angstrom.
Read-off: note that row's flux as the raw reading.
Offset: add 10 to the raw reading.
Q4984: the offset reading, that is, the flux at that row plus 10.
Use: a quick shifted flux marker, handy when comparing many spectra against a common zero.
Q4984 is 23.8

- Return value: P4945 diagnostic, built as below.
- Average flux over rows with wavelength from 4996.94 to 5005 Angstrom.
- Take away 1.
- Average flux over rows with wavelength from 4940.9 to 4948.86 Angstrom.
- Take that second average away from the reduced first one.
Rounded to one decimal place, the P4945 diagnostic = -4.2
